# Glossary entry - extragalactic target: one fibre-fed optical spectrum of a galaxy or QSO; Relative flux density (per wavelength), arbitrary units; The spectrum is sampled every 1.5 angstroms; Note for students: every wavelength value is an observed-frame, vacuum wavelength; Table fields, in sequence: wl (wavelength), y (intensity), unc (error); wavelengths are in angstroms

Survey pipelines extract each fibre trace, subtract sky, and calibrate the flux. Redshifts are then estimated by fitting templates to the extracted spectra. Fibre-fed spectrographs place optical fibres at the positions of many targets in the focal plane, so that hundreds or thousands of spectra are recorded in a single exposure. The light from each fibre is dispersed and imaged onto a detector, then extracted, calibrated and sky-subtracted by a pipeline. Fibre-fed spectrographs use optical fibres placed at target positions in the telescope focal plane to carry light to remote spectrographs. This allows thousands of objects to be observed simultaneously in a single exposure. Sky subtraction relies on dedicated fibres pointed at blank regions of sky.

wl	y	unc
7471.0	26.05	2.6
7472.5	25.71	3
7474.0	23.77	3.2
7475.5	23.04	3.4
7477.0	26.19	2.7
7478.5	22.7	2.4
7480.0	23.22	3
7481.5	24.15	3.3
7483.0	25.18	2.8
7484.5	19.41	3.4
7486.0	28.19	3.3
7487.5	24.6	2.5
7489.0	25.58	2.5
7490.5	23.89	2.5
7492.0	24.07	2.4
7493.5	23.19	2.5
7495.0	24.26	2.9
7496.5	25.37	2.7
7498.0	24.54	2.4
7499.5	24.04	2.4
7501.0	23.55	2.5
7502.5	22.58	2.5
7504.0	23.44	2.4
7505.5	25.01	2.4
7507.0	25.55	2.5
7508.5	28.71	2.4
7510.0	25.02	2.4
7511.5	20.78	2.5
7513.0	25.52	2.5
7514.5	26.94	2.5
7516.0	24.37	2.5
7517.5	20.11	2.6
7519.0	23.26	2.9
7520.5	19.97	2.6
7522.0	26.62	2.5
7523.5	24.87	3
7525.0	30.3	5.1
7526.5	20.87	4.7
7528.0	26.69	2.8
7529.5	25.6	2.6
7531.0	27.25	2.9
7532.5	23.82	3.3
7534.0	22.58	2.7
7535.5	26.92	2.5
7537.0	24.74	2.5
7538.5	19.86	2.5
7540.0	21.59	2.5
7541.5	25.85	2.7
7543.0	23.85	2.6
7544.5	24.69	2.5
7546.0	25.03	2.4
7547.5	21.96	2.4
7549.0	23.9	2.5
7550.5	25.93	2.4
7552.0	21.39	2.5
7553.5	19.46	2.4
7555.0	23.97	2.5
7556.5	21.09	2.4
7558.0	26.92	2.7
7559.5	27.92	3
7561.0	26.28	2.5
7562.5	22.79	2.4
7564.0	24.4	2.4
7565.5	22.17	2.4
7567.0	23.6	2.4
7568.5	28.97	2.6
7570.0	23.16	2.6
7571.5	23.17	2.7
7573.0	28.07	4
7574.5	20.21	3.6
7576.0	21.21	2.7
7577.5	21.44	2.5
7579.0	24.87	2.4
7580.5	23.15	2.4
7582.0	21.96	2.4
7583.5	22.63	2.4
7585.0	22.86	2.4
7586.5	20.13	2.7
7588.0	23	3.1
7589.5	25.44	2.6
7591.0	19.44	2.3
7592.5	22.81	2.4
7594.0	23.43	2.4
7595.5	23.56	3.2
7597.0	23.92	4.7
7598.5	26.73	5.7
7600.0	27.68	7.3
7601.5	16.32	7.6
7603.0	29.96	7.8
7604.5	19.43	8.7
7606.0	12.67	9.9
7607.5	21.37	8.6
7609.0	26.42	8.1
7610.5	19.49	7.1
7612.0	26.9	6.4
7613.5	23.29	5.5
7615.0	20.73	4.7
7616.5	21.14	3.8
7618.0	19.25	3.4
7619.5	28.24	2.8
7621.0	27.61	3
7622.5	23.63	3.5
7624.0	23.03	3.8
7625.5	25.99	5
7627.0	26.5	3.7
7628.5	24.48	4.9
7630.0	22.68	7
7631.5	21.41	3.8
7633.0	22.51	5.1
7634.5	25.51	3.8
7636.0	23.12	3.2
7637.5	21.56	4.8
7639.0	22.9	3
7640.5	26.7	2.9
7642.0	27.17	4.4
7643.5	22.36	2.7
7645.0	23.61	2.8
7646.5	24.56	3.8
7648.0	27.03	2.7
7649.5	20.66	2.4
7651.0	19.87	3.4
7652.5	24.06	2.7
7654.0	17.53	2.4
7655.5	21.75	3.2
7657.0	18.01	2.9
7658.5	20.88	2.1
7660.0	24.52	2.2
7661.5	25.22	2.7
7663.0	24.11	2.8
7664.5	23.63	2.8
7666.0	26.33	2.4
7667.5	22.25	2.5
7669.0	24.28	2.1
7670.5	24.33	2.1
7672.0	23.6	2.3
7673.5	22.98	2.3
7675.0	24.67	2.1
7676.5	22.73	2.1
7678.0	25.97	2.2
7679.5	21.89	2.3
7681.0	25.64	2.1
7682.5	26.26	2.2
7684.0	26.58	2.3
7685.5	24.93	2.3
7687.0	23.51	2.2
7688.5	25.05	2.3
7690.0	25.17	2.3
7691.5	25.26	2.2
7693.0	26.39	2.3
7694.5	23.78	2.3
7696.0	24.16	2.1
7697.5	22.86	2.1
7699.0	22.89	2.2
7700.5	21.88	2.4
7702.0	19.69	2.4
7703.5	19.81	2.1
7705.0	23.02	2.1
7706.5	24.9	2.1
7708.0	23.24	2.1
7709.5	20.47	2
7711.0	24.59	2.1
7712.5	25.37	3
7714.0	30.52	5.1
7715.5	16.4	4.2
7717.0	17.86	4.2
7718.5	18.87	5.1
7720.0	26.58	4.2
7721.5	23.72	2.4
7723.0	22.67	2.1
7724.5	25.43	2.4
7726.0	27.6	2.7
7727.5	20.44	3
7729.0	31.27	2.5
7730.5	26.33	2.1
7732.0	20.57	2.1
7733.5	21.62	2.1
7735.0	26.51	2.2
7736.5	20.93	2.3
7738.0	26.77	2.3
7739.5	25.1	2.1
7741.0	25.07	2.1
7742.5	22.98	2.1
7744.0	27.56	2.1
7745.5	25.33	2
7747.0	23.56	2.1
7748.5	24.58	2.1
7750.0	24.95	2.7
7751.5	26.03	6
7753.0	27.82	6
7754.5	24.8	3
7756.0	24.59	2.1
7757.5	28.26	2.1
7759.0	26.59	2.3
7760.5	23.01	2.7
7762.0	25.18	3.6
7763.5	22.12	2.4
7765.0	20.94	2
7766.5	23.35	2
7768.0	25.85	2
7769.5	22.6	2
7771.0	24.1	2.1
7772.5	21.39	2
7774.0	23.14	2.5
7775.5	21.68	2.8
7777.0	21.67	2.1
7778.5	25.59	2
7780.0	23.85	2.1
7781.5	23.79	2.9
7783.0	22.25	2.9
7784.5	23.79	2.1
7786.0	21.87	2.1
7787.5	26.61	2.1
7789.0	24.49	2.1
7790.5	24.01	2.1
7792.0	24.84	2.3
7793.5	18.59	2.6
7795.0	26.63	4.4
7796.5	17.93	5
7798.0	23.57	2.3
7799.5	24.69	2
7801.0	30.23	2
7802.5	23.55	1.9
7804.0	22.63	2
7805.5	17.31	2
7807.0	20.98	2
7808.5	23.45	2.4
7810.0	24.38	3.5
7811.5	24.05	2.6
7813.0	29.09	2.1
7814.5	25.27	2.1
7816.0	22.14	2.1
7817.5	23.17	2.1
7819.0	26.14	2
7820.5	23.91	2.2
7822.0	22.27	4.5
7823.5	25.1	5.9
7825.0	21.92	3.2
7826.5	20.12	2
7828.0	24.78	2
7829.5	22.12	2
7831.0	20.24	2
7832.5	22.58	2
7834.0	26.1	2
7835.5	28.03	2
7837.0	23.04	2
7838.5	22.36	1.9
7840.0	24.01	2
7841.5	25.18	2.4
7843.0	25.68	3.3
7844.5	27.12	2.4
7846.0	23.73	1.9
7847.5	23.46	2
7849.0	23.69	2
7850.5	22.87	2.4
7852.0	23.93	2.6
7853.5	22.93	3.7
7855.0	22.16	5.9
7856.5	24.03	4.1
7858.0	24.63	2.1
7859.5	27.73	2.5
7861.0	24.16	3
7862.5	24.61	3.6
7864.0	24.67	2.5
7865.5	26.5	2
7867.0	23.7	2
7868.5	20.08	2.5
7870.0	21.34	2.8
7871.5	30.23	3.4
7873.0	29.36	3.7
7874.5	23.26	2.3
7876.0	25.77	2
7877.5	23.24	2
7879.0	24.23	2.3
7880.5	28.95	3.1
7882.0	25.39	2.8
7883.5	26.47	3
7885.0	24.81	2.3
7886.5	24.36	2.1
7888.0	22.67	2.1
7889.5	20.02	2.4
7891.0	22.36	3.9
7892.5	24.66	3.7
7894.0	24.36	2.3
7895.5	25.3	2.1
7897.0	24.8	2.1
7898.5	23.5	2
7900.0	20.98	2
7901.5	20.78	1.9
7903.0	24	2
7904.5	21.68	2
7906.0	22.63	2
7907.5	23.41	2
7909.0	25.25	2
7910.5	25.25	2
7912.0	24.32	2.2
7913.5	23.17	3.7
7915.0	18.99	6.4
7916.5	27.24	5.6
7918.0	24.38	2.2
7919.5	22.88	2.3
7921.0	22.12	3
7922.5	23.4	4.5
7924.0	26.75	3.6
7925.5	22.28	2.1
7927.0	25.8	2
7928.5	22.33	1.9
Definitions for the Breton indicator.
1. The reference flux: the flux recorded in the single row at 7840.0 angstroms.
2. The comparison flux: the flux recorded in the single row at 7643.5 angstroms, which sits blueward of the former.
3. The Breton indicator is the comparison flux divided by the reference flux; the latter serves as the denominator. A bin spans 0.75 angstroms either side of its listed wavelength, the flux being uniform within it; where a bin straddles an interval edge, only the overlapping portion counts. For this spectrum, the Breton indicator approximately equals 0.93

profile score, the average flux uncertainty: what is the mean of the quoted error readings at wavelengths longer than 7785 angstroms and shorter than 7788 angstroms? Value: 2.1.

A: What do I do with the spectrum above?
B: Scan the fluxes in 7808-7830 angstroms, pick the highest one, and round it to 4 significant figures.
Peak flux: 29.09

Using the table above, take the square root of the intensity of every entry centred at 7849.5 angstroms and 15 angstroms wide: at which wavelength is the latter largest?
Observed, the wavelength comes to 7844.5 angstroms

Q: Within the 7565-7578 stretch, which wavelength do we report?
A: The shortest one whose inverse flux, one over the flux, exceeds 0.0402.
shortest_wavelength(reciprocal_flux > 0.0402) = 7565.5 angstroms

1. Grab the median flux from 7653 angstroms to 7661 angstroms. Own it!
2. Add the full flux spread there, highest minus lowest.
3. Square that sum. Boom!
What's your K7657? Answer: 777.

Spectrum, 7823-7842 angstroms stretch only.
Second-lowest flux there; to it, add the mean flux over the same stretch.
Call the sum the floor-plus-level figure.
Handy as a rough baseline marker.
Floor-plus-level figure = 43.7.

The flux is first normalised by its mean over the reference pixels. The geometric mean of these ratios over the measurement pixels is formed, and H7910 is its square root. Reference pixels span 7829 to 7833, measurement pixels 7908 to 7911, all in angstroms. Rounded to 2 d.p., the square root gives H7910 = 1.08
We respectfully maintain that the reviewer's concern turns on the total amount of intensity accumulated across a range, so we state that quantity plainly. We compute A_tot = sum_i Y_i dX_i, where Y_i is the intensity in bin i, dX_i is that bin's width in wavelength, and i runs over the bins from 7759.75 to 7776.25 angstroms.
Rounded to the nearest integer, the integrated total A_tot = 380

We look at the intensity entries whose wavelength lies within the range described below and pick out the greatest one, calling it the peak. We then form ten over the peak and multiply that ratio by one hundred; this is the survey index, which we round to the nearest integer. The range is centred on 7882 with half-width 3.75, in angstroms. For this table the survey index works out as 35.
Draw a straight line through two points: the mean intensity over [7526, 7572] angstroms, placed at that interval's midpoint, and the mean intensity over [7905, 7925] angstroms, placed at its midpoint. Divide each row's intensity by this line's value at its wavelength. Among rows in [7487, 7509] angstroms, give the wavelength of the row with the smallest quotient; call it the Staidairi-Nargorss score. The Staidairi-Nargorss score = 7502.5 angstroms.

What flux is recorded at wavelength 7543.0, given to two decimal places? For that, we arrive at 23.85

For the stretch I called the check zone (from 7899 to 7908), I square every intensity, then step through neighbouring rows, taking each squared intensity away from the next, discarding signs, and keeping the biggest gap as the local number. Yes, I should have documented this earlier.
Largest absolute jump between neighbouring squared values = 144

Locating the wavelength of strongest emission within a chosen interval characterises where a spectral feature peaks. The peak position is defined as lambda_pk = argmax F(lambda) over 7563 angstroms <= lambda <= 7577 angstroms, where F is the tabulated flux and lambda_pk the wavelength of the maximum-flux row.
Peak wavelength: 7568.5 angstroms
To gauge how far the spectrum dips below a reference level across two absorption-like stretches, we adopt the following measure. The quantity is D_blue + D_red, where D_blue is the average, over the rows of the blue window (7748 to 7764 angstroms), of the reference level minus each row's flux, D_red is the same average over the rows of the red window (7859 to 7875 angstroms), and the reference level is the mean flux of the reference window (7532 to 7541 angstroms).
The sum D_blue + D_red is -3.8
